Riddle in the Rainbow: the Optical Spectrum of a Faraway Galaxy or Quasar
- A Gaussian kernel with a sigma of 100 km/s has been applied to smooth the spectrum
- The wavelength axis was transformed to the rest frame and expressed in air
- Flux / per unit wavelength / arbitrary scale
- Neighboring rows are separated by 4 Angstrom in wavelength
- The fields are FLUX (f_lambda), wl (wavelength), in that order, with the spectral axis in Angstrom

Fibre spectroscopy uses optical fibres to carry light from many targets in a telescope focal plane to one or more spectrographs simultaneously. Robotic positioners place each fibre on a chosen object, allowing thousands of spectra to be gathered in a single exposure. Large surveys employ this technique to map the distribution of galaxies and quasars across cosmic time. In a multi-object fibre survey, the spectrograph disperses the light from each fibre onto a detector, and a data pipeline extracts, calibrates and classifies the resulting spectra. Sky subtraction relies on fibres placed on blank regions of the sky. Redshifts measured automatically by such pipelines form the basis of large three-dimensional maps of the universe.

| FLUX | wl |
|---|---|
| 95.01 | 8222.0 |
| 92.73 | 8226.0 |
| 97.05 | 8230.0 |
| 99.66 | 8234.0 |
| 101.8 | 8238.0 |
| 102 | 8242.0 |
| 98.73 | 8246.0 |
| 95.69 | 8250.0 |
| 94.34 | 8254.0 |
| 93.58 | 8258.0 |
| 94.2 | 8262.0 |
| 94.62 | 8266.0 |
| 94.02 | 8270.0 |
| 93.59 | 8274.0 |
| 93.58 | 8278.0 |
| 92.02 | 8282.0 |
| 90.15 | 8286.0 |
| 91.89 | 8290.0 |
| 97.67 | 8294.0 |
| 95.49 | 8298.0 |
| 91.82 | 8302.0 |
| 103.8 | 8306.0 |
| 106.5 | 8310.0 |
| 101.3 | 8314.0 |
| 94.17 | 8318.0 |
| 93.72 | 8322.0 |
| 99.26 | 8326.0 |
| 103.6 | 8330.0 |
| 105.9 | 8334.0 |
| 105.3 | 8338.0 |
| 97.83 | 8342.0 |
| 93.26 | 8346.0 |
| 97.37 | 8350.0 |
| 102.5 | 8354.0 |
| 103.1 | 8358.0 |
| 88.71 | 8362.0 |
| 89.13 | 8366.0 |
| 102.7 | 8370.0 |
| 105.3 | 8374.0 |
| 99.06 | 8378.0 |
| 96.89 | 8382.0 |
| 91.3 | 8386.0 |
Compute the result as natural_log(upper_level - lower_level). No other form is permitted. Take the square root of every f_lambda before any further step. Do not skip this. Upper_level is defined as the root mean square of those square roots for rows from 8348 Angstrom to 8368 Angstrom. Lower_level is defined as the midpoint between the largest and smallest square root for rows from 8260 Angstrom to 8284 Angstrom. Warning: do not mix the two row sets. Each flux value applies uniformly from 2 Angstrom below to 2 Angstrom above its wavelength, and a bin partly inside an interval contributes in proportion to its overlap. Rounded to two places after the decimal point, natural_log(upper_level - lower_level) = -1.92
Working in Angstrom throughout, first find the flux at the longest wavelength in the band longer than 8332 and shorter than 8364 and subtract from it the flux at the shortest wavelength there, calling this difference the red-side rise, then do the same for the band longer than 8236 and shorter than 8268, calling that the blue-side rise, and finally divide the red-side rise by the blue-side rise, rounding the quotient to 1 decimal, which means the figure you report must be 2.4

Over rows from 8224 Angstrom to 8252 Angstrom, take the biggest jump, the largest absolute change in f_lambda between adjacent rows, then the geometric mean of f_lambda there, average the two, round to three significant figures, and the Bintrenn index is 51.3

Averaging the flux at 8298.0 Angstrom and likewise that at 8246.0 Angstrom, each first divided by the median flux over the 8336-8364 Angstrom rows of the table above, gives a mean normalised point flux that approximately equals 0.99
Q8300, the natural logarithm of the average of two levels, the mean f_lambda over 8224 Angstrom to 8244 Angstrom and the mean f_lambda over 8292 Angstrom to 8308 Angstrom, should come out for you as 4.58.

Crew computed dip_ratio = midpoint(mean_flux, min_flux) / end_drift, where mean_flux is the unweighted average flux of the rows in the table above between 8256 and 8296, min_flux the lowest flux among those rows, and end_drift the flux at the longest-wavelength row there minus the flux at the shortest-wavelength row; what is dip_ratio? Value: 22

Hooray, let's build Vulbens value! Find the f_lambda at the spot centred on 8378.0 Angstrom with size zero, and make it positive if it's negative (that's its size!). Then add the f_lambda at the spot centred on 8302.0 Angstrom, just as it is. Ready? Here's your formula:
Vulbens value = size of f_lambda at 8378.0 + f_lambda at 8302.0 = 191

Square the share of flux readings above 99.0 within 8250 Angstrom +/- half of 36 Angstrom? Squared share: 0.11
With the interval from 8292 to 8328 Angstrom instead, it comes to 0.20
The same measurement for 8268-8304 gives 0.00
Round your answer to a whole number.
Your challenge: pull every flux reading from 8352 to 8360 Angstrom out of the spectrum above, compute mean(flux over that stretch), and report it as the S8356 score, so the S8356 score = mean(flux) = 103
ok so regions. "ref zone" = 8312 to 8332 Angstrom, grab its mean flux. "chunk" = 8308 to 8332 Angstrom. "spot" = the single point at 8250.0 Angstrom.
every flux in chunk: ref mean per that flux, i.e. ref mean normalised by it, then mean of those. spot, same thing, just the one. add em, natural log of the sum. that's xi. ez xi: 0.702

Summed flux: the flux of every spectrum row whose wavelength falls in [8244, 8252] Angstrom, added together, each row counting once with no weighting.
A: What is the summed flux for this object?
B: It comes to 194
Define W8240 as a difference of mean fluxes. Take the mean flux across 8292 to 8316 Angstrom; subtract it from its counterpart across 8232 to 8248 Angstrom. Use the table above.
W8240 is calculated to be 1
